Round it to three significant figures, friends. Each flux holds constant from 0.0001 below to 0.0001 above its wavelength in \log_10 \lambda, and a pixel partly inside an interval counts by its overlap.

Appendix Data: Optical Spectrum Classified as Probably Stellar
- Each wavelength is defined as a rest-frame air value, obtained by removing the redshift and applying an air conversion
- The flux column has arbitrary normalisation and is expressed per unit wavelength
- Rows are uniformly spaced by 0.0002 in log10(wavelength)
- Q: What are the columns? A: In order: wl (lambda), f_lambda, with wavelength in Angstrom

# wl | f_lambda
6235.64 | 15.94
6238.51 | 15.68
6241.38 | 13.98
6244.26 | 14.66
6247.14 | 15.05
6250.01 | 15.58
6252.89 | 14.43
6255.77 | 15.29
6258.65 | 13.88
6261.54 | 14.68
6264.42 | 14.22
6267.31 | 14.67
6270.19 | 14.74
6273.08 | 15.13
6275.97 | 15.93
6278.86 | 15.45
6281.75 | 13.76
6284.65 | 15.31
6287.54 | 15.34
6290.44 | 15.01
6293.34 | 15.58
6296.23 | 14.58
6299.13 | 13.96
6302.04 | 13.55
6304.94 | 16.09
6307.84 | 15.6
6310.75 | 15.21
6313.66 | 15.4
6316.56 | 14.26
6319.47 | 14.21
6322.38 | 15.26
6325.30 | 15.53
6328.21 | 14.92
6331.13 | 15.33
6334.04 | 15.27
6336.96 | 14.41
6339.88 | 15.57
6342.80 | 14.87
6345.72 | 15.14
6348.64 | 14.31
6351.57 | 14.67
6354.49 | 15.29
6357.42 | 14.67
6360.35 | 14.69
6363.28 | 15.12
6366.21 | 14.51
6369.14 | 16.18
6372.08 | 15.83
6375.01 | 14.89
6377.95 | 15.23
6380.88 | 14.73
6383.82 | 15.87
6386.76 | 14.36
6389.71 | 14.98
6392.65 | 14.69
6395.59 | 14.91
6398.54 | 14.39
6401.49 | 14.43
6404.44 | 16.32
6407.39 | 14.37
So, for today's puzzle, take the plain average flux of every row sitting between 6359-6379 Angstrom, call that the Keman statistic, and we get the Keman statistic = 15.2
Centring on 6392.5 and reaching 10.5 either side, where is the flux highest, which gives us 6383.82 Angstrom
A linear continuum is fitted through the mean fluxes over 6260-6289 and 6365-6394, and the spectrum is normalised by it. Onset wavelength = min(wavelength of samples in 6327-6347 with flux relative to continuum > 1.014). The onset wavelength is 6331.13 Angstrom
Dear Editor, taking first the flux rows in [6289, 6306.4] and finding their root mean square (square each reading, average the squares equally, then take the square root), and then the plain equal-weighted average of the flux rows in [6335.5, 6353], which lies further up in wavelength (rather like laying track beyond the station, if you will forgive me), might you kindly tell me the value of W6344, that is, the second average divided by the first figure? 1.000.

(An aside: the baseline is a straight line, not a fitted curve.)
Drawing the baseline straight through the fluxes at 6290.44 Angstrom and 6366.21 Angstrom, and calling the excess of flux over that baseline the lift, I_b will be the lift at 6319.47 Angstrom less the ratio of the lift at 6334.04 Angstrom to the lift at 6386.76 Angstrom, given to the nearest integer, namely 37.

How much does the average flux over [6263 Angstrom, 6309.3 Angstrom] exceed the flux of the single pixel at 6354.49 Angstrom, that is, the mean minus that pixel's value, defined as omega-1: -0.4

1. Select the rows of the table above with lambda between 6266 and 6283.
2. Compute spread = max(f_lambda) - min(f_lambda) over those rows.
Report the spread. 2.2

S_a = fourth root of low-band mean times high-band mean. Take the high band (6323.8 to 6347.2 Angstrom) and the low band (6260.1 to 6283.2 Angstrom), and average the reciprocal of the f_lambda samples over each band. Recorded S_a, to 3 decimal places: 0.259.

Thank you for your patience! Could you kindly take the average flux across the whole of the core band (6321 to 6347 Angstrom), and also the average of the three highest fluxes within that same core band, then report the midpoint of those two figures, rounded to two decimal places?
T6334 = 15.31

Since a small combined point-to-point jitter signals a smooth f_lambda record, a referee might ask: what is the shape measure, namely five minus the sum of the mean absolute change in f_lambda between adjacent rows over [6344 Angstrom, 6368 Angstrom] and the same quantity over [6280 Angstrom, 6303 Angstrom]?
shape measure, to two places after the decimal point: 3.86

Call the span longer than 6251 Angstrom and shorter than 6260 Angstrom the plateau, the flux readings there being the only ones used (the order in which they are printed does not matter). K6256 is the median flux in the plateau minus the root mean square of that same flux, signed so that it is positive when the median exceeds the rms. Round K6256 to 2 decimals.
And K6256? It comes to -0.11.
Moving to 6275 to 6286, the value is 0.25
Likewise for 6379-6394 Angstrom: -0.20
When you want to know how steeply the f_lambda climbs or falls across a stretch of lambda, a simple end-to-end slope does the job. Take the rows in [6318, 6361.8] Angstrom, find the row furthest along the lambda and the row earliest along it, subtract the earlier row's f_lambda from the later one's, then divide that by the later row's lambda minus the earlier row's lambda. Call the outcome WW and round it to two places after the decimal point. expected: 0.01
